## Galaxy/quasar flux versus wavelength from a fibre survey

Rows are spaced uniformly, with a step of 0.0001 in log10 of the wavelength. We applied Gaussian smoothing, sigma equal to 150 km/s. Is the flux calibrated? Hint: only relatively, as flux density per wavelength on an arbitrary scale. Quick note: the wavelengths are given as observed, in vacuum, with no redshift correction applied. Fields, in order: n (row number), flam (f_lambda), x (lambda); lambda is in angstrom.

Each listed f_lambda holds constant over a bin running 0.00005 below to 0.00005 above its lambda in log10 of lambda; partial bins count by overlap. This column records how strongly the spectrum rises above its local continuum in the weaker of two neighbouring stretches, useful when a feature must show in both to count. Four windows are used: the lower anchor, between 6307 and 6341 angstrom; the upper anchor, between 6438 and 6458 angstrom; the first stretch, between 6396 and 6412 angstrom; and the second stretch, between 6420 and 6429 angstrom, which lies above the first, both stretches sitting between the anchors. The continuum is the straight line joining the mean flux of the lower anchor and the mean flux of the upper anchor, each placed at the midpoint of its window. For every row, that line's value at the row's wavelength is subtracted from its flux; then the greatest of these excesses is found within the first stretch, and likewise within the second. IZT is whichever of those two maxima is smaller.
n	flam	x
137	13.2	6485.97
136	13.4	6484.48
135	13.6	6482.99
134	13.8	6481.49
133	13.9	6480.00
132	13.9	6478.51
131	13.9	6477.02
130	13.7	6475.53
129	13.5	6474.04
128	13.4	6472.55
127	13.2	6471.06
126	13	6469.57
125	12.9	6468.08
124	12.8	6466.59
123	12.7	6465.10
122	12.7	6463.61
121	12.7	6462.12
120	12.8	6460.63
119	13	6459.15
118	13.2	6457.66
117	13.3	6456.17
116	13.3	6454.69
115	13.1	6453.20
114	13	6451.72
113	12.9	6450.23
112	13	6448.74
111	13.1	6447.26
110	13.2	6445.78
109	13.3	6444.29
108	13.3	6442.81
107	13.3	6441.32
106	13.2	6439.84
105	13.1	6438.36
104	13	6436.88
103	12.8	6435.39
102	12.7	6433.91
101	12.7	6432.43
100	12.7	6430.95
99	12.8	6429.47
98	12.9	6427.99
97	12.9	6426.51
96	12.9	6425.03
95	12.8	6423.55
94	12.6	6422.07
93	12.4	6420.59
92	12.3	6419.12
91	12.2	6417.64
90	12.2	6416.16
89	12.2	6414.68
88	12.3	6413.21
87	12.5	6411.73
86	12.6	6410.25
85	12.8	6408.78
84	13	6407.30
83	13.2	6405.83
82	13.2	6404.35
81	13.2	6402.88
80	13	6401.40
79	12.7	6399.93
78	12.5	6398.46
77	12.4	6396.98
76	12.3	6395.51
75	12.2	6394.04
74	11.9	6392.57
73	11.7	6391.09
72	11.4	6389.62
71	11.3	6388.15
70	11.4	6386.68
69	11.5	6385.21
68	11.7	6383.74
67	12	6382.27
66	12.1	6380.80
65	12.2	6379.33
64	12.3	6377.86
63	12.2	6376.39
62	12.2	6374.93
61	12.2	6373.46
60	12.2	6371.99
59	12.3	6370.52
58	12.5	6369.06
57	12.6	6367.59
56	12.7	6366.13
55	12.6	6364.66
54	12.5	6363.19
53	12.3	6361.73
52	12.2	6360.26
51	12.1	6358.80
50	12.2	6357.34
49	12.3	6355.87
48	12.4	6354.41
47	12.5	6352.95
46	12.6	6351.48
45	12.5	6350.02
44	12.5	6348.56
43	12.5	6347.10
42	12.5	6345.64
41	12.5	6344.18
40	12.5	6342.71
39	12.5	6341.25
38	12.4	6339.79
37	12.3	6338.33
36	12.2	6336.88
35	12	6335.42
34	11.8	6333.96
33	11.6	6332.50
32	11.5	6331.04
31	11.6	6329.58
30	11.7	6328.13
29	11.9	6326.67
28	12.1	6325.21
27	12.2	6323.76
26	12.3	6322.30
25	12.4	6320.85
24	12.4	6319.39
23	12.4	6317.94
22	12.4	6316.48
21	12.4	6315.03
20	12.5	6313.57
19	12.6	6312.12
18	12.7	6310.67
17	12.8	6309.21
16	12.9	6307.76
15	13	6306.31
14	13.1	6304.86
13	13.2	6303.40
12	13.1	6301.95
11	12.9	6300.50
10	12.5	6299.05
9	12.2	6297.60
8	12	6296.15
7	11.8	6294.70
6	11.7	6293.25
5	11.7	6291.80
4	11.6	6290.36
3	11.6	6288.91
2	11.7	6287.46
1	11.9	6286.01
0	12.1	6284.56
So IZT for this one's -0.09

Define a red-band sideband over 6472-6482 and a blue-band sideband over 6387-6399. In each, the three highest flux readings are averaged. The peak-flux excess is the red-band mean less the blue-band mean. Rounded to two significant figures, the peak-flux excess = 1.5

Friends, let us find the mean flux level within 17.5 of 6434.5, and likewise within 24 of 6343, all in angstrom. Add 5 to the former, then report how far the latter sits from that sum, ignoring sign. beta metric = 5.63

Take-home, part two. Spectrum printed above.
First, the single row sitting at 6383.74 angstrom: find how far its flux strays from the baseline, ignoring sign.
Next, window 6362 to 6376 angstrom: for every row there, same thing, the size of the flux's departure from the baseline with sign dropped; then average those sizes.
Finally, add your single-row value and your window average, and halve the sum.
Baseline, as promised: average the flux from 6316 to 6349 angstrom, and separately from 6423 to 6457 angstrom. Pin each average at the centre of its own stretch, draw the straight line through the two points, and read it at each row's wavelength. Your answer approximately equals 0.54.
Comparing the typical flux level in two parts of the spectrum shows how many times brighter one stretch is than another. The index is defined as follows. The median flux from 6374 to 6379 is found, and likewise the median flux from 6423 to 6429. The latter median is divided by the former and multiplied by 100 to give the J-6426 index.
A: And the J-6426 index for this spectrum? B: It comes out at 106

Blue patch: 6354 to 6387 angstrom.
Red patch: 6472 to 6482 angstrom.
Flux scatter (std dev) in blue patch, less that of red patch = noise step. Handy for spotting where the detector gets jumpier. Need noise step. 0.1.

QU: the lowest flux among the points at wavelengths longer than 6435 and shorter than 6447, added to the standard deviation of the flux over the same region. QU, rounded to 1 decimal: 13.0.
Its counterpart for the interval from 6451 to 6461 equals 13.0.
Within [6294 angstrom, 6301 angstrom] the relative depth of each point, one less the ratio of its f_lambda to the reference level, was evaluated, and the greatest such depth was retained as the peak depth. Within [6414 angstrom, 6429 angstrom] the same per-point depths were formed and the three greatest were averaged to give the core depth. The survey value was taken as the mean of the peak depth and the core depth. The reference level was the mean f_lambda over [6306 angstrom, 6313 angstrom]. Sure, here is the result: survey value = 0.06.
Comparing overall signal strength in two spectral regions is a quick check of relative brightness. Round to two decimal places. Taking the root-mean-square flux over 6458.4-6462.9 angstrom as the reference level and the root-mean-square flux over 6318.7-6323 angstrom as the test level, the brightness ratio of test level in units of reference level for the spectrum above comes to 0.96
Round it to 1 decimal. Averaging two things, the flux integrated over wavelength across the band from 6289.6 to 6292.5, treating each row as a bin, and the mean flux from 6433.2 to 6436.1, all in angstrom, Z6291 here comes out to 23.3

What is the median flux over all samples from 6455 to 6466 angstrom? 12.80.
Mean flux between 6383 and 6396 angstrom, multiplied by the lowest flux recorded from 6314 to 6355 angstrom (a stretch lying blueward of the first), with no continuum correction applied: 135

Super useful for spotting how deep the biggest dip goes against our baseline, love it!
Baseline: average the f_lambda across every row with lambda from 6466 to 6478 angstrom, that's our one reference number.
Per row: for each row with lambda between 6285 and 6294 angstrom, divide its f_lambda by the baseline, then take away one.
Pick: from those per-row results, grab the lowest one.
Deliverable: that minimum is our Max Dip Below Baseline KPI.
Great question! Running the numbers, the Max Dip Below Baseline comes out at -0.13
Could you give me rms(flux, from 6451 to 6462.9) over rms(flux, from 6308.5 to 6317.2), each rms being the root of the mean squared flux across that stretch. 1.04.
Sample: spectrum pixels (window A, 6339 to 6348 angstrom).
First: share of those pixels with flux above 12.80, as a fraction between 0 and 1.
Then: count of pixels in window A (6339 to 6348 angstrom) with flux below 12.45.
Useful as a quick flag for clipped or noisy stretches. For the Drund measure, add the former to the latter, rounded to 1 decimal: 1.0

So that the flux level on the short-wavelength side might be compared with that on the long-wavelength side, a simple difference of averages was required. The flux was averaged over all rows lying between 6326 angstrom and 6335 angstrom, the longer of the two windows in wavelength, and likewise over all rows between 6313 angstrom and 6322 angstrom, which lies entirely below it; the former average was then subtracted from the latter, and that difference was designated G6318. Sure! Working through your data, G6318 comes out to 0.7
